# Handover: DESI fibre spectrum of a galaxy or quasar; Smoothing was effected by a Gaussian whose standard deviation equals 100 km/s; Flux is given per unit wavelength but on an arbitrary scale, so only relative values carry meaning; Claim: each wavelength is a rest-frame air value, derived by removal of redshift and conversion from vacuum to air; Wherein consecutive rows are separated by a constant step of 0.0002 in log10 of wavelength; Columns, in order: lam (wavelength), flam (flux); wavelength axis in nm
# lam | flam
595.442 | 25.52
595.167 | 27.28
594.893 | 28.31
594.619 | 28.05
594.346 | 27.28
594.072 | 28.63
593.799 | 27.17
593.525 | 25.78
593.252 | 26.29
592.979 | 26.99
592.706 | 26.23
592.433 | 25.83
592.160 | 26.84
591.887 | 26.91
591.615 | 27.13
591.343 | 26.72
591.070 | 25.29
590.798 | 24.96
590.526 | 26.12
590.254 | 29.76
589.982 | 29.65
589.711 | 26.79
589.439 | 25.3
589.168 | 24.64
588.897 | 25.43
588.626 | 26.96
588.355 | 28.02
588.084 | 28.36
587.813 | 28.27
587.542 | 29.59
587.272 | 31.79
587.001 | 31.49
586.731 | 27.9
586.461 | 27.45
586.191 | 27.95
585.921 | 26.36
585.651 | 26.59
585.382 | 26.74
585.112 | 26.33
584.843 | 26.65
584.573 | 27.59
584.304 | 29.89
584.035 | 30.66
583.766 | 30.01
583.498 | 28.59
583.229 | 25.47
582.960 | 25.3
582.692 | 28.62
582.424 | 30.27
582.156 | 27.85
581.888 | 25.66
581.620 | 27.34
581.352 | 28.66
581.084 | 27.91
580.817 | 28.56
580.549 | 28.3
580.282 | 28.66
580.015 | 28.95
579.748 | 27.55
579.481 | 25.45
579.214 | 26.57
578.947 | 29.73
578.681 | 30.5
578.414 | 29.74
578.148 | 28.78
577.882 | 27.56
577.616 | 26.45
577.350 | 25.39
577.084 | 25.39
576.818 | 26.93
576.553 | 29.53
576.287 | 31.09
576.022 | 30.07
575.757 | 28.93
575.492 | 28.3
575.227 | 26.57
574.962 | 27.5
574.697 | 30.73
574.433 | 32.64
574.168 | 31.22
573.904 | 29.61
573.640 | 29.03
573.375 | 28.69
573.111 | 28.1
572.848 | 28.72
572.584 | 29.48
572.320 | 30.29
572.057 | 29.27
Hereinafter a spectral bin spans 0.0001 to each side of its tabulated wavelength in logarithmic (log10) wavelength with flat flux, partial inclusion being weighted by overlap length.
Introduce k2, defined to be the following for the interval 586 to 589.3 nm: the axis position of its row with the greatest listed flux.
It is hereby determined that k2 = 587.272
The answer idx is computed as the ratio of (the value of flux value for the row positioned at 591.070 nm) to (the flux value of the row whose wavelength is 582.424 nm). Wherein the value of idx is 0.84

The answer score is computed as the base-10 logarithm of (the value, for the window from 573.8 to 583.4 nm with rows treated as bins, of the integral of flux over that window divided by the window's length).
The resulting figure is 1.45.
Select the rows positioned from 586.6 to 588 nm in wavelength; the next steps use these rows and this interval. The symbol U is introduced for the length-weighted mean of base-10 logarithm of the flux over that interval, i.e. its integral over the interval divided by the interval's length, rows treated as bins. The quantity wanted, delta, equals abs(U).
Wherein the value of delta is 1.47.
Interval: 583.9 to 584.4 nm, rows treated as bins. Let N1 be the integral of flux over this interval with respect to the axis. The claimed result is 15.1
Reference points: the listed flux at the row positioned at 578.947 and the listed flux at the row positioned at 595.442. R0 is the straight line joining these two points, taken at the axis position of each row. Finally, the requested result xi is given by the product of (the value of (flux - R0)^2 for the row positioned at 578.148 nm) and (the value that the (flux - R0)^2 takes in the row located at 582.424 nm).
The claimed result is 2.7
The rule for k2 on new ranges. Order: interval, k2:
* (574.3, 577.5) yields 574.433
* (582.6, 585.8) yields 584.035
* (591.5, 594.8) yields 594.072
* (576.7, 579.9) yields 578.681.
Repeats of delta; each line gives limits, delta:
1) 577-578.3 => 1.43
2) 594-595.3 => 1.45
